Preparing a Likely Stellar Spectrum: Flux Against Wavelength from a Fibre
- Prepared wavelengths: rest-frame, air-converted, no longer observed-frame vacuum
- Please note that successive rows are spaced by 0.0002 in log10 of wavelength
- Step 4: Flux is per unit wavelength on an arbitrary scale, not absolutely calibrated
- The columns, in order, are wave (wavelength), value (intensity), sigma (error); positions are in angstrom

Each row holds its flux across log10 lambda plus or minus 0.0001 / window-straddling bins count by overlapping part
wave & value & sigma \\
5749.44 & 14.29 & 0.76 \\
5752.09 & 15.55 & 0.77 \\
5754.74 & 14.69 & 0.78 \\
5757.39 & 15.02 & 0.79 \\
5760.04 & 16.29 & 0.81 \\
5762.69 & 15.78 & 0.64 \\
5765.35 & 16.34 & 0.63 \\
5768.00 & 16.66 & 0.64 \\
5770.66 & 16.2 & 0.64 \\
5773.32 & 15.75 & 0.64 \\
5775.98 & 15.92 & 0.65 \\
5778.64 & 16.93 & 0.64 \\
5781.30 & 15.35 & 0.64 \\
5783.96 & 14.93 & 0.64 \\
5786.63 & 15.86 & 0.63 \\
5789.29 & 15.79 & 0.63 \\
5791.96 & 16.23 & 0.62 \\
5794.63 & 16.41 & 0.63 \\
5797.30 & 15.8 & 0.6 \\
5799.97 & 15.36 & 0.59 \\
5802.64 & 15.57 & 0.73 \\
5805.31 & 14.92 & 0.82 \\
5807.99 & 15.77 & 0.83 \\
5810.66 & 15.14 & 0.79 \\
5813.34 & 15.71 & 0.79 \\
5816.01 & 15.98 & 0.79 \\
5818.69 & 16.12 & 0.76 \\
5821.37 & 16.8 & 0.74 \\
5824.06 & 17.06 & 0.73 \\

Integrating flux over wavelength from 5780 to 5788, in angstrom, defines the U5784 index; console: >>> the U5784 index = 123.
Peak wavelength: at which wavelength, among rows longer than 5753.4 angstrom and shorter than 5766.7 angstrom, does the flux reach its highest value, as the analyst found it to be 5765.35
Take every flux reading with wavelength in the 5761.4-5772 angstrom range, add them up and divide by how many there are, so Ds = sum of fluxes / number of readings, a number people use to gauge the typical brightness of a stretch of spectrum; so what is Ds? 16.2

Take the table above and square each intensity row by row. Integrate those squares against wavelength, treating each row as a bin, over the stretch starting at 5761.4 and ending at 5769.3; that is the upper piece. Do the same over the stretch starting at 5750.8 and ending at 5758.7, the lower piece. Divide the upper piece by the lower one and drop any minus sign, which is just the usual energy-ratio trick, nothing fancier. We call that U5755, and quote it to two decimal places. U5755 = 1.16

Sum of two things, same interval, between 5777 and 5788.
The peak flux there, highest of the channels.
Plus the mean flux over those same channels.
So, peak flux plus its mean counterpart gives 32.7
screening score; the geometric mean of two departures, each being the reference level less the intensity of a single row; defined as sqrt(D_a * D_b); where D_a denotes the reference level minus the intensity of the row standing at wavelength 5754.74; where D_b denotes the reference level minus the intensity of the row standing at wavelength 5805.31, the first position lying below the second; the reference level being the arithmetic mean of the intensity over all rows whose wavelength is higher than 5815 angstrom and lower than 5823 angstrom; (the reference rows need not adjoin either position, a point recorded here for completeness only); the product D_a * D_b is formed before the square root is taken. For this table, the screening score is 1.5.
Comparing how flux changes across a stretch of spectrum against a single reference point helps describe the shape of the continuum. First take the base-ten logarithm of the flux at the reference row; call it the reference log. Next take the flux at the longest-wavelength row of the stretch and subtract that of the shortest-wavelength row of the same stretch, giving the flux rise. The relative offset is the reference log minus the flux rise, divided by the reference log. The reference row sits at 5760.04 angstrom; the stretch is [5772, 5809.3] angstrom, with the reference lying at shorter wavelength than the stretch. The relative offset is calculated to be 1.0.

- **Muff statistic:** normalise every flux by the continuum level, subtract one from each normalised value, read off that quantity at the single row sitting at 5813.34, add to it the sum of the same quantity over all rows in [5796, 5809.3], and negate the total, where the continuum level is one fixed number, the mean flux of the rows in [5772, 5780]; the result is 0.25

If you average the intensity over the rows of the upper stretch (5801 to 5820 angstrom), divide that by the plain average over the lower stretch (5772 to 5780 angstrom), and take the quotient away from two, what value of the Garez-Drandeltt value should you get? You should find 1.04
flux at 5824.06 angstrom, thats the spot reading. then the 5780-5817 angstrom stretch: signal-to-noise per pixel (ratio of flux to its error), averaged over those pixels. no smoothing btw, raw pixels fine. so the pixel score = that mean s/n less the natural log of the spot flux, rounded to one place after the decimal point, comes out 20.0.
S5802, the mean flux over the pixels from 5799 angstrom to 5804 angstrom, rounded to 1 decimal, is 15.5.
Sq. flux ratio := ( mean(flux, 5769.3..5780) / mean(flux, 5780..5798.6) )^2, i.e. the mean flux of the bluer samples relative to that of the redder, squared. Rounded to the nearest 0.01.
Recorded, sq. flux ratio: 1.06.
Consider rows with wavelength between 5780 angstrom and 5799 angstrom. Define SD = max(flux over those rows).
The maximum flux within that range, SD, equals 16.41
